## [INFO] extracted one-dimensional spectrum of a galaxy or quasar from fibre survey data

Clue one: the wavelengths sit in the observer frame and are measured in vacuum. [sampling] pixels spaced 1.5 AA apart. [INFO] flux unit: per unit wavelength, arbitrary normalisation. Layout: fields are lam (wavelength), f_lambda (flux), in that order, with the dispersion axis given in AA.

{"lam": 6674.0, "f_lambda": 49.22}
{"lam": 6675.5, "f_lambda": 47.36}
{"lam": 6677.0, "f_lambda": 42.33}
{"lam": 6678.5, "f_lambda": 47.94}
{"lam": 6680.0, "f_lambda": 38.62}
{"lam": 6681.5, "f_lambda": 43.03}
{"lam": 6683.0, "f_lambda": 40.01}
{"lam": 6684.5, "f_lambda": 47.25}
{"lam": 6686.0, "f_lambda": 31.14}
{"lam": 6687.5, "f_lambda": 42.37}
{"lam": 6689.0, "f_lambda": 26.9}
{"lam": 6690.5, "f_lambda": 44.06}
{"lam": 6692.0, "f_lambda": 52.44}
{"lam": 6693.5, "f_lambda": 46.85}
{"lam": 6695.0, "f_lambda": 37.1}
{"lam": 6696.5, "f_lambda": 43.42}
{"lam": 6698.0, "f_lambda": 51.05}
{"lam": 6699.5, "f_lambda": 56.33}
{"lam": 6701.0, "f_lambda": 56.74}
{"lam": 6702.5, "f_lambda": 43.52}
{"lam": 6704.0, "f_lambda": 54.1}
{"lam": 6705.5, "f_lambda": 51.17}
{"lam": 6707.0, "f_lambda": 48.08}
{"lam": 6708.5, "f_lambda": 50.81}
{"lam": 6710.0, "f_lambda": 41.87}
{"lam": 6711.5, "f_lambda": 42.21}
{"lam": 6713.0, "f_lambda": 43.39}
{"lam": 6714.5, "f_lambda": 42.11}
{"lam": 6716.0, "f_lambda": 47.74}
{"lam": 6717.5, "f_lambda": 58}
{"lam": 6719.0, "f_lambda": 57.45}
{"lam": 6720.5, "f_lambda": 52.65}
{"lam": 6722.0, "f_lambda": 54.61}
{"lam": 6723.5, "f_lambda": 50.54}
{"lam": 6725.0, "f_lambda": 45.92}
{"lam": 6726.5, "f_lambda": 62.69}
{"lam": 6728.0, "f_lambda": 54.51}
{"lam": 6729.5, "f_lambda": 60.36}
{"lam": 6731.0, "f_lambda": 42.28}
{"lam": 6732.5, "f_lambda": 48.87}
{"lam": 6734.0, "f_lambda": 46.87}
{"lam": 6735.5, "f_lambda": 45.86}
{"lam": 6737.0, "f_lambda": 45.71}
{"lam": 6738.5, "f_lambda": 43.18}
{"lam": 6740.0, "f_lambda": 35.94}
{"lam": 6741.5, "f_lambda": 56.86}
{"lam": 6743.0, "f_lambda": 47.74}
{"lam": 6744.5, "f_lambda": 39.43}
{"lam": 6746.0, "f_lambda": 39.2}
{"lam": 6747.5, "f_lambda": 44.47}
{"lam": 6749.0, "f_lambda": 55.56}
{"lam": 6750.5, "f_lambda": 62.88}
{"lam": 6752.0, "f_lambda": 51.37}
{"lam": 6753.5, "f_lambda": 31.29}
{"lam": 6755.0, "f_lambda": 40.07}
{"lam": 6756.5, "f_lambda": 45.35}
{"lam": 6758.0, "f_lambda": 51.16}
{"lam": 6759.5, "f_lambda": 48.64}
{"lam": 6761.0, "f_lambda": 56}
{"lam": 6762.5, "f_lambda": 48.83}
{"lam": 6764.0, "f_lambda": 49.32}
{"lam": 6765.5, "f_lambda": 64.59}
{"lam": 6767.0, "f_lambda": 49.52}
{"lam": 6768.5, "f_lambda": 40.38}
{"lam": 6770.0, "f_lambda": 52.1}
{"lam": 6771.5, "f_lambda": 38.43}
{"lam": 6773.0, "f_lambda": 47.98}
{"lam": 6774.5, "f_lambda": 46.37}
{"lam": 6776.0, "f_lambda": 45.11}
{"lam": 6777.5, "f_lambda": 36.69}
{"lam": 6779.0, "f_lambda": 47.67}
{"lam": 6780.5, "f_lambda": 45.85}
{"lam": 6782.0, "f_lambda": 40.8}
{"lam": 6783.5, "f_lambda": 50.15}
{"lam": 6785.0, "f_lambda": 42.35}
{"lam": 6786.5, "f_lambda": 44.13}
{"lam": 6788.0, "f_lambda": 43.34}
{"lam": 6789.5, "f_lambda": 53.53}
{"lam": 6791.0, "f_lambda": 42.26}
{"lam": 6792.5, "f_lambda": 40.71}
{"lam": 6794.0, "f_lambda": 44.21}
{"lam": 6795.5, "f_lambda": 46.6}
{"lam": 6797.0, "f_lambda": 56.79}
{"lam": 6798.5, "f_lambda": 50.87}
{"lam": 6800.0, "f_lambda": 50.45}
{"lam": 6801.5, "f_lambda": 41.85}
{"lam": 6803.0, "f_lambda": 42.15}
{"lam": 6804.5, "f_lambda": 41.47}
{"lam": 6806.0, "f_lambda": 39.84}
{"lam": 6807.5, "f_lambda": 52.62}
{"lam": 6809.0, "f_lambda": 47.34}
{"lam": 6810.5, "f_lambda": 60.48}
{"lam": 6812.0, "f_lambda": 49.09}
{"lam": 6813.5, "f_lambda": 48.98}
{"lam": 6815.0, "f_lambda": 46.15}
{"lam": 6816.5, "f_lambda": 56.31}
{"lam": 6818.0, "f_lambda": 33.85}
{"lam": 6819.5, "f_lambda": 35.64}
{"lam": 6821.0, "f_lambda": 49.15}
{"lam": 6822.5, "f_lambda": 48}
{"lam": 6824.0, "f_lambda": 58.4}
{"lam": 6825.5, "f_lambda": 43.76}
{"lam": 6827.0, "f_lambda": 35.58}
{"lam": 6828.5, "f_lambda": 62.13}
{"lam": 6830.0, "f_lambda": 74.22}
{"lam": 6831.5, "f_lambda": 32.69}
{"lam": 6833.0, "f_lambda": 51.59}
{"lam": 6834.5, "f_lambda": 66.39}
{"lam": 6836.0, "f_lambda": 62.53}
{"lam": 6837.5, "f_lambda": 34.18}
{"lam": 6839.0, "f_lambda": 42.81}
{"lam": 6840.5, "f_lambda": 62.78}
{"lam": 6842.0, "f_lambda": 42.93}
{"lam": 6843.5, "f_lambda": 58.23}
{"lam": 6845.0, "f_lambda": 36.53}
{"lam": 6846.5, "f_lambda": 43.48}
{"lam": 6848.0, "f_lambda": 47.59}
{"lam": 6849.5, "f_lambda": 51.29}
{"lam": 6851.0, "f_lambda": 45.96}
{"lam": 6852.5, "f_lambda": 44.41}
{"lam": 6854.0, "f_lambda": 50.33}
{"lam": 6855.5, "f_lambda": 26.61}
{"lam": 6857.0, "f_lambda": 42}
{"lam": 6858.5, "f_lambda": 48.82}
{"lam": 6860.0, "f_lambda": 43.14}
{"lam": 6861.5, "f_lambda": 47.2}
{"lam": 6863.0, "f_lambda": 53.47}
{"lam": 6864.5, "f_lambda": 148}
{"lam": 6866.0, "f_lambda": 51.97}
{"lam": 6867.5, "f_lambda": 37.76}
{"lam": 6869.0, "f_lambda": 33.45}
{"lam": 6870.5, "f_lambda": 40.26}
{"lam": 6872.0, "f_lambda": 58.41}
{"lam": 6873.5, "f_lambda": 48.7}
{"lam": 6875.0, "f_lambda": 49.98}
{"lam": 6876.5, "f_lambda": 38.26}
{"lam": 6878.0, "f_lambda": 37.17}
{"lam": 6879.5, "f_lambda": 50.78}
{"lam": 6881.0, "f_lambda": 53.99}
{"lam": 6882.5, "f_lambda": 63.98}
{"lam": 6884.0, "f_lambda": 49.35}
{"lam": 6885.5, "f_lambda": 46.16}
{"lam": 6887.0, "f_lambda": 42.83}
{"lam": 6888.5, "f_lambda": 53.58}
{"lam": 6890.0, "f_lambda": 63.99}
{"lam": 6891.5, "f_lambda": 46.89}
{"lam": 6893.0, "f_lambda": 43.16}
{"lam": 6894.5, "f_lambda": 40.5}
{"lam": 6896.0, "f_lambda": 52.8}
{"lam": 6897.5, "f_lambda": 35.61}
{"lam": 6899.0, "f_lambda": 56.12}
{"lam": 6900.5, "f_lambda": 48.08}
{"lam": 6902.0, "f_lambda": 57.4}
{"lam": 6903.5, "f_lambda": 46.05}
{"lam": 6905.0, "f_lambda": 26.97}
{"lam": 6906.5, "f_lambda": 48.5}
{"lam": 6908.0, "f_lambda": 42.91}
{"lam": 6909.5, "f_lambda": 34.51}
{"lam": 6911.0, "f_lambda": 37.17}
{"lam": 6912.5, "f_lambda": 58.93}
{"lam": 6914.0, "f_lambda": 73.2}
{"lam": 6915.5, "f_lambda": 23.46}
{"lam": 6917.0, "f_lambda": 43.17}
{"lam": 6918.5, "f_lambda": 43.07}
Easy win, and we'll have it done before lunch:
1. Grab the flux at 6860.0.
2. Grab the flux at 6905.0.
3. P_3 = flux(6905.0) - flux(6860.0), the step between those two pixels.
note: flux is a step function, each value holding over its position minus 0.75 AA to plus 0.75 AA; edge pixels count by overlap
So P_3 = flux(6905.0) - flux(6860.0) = -16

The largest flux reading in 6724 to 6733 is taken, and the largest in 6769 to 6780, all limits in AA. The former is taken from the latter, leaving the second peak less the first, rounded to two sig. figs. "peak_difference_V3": -11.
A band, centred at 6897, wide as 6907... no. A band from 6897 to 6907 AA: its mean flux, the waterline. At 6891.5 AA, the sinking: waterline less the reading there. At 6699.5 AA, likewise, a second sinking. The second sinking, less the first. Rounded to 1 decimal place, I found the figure -9.4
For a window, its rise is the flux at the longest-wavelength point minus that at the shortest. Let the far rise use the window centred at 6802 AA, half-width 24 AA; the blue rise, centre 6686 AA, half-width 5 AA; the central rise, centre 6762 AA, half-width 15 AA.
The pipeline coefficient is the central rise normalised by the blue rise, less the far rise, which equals 5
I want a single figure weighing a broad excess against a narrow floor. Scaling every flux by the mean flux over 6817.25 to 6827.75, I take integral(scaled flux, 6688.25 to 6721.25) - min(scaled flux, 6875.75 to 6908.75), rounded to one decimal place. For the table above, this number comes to 35.5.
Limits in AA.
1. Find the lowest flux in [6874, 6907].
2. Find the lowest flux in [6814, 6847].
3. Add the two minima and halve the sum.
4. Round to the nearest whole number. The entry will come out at 30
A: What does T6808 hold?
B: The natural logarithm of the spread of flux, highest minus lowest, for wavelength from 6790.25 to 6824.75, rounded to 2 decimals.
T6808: 3.28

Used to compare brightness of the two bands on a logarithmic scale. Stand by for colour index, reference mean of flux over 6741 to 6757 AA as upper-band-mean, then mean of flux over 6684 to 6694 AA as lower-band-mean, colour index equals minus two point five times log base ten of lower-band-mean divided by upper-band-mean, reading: 0.13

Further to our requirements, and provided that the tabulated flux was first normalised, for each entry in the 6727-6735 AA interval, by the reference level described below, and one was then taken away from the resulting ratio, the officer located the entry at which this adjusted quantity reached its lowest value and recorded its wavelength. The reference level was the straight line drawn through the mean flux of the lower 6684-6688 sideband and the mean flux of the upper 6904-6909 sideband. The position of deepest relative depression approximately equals 6731.0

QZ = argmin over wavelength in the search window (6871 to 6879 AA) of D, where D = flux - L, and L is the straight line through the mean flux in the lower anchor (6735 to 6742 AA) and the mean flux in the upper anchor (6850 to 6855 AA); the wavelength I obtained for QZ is 6878.0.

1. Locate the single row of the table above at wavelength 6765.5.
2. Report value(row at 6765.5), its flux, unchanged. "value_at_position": 64.59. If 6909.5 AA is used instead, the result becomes 34.51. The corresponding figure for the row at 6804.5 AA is 41.47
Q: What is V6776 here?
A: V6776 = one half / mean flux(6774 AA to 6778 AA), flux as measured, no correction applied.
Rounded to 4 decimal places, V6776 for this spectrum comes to 0.0117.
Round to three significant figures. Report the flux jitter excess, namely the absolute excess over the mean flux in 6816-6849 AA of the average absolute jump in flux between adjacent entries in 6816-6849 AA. 34.0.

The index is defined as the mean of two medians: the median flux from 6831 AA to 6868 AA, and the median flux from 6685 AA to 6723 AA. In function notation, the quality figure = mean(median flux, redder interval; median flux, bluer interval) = 47.5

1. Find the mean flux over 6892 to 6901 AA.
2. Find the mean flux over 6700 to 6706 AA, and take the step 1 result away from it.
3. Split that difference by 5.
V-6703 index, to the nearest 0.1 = 1.1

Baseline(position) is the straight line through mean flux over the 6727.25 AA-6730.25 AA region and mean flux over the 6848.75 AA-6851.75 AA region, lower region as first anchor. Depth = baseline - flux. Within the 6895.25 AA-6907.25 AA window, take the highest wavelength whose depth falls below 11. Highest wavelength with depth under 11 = 6906.5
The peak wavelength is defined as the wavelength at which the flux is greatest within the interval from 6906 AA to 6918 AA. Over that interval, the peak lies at 6914.0 AA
